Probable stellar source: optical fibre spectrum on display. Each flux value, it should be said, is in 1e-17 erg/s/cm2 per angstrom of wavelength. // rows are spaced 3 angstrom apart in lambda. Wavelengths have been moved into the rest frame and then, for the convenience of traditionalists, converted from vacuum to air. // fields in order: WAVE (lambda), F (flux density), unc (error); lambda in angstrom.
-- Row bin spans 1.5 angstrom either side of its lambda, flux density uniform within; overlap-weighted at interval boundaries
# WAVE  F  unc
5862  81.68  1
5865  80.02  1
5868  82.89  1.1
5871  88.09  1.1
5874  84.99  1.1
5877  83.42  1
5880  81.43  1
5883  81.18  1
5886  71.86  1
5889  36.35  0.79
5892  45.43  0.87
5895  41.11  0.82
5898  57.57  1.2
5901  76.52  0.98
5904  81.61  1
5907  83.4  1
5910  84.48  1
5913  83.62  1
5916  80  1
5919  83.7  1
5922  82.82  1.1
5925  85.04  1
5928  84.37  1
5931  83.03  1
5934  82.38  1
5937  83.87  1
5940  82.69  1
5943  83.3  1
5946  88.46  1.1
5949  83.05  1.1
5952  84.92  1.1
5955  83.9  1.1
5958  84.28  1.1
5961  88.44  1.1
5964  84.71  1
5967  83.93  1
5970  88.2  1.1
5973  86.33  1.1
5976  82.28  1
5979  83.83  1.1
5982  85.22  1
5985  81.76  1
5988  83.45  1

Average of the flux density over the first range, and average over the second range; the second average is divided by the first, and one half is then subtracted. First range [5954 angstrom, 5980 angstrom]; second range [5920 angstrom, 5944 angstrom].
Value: 0.480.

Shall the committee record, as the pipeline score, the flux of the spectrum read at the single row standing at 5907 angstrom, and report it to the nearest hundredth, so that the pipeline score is 83.40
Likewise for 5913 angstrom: 83.62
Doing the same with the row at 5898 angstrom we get 57.57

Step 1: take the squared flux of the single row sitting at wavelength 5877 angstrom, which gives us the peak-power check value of 6959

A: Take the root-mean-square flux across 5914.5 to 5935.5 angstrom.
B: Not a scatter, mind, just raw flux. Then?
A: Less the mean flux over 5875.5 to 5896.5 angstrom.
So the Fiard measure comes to 20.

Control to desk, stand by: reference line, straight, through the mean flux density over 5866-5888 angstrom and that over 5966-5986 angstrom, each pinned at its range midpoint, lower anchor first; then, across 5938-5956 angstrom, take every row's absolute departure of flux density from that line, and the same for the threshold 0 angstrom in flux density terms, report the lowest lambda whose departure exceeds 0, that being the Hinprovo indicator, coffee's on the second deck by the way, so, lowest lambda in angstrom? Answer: 5940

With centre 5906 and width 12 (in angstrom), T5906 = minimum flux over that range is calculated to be 76.52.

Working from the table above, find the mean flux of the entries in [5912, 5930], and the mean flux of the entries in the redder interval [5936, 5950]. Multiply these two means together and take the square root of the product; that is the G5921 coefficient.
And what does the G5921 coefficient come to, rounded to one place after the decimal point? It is 83.8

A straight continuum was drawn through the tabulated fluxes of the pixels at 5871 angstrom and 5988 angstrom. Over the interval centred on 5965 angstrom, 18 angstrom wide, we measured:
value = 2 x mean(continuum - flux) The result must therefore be -3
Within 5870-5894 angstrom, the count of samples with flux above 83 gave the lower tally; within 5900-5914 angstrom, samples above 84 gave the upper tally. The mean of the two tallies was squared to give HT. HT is 4.0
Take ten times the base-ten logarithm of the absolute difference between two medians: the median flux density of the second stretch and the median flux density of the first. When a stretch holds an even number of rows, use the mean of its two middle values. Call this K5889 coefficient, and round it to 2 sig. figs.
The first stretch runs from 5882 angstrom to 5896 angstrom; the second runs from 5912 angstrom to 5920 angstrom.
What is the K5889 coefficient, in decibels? 16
